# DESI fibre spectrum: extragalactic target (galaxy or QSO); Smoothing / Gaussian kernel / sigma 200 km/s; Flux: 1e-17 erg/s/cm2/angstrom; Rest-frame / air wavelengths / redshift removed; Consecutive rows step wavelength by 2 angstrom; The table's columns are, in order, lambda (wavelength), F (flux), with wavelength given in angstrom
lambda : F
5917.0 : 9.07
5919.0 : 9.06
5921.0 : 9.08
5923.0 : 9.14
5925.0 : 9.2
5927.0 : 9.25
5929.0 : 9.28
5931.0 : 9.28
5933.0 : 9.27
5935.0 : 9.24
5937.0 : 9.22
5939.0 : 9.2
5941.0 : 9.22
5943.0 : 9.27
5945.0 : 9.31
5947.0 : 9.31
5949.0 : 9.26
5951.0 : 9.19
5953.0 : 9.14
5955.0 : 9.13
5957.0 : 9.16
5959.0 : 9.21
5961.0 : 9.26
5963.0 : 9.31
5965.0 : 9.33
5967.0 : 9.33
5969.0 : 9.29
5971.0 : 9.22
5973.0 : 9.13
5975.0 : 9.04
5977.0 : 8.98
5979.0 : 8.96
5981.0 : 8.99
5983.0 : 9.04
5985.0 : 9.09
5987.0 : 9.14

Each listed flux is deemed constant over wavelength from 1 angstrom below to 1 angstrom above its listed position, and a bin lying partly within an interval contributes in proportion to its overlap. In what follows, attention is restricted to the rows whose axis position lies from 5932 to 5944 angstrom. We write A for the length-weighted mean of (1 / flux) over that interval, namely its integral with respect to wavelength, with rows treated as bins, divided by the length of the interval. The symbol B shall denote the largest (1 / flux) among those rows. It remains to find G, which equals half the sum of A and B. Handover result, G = 0.108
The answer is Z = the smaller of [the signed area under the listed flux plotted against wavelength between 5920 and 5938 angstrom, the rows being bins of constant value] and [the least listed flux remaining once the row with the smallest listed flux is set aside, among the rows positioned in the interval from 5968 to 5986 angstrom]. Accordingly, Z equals 8.98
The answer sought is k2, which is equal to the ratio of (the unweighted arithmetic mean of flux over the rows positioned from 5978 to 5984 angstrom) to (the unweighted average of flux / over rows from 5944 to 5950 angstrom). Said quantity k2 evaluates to 0.97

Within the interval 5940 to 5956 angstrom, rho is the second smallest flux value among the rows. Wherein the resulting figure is 9.14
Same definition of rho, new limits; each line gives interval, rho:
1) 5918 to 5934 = 9.08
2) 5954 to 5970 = 9.16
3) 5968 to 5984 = 8.98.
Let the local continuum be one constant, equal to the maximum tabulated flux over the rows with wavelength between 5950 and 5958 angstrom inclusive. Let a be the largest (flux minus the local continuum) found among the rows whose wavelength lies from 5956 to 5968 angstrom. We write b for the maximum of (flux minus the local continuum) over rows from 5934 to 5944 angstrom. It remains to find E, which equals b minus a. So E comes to -0.06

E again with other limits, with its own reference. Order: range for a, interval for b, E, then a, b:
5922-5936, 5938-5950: 0.03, 0.09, 0.12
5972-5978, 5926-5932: 0.15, -0.06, 0.09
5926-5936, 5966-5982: 0.05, 0.09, 0.14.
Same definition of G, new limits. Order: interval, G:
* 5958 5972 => 0.108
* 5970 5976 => 0.110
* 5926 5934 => 0.108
